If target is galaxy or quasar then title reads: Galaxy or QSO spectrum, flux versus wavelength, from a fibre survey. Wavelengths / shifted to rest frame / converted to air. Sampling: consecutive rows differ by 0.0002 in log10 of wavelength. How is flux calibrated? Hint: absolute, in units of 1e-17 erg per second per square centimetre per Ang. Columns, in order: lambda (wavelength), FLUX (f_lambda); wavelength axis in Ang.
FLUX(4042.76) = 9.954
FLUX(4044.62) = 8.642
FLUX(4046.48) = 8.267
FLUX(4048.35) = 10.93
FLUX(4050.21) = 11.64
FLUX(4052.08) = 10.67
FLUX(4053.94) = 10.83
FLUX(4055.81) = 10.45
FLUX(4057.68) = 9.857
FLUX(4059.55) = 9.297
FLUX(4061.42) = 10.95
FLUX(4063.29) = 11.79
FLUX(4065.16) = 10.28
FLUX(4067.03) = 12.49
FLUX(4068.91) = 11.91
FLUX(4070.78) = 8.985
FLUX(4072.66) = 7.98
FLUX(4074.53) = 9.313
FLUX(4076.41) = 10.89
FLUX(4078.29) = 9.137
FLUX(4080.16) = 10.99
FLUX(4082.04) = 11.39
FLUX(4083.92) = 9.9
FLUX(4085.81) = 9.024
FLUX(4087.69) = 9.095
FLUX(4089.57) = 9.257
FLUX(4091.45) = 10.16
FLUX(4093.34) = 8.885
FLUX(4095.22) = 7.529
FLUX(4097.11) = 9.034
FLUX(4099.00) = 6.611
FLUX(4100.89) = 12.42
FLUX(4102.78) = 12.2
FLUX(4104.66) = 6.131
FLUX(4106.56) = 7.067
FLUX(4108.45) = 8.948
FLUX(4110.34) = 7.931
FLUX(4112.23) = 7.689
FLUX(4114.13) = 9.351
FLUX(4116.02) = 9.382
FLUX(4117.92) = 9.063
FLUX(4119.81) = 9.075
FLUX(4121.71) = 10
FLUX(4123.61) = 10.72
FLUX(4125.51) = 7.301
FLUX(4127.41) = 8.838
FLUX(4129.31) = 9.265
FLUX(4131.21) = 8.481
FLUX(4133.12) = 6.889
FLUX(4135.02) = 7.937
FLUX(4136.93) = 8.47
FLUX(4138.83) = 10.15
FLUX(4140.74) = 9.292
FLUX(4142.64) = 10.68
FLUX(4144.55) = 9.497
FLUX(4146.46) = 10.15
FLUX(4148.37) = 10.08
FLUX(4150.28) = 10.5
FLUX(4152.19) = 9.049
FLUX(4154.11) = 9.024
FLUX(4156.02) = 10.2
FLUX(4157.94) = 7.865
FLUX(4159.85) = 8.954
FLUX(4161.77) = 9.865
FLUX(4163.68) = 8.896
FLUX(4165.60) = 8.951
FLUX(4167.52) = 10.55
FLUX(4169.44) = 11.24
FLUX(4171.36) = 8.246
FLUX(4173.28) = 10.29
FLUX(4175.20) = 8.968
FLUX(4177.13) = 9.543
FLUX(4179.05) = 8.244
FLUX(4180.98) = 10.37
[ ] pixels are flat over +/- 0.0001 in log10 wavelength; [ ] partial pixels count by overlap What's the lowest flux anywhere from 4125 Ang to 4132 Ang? 7.301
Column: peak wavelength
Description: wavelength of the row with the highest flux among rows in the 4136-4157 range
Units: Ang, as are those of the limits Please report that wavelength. 4142.64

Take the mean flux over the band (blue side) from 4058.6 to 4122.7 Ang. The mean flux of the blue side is 9.53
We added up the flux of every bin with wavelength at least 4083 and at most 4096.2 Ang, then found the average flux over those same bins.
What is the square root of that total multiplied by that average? 24.1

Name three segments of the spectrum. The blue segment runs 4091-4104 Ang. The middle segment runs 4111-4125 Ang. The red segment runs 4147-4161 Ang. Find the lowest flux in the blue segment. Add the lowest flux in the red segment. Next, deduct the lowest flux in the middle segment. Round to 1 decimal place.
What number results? 6.8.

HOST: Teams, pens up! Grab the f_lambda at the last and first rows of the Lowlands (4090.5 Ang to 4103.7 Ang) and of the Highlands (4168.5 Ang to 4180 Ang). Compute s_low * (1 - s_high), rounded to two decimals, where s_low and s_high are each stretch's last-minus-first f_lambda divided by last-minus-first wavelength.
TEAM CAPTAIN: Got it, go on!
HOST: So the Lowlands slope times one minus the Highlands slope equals 0.24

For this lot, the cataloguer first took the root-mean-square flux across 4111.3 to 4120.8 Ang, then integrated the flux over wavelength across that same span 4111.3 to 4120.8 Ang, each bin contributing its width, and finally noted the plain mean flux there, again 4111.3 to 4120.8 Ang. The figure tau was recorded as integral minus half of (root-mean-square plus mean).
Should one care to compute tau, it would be 76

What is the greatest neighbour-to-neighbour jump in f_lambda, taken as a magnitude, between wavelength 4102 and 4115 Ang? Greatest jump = 6.1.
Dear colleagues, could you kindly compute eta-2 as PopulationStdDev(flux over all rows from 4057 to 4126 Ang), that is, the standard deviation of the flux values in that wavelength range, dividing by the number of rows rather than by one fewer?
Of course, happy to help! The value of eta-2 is 1.59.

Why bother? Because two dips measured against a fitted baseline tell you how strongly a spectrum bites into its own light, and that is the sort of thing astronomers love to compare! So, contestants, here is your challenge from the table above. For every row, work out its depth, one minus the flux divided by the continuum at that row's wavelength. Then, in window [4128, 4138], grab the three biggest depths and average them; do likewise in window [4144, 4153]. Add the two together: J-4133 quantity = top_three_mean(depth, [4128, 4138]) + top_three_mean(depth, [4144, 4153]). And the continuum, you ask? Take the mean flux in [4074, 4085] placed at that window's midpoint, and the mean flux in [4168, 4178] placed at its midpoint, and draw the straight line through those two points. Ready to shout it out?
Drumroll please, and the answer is 0.25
